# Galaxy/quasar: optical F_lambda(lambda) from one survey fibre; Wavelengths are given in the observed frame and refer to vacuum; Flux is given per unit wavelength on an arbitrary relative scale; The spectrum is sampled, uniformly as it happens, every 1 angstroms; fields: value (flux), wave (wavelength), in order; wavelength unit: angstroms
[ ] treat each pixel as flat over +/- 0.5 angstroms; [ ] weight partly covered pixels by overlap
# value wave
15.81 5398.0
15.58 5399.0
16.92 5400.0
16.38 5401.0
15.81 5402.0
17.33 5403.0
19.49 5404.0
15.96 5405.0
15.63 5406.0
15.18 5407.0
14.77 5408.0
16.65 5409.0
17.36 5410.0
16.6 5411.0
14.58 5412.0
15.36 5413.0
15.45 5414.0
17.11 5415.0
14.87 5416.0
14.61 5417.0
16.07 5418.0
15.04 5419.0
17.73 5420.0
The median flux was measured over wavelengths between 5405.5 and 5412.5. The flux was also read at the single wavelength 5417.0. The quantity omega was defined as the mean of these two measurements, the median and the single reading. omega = 15.1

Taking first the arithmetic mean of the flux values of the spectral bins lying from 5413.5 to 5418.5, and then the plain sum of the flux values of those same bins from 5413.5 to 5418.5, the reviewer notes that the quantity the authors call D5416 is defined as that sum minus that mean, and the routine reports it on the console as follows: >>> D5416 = 62.5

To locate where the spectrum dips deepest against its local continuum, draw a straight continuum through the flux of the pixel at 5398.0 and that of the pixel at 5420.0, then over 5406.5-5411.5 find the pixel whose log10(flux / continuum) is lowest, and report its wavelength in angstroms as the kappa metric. 5408.0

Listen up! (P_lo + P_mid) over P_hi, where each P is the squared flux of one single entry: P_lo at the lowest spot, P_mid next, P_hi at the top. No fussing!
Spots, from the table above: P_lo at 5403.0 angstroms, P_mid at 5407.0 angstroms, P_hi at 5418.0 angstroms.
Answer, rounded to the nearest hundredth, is 2.06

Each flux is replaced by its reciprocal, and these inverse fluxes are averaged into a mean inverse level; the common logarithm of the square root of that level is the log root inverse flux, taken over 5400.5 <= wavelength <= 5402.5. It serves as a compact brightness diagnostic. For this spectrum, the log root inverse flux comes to -0.60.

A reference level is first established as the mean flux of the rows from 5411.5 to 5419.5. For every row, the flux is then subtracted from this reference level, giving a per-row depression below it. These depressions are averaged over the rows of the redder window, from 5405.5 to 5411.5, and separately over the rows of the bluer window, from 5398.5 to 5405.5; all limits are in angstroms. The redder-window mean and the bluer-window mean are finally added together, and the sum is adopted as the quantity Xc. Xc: -2.0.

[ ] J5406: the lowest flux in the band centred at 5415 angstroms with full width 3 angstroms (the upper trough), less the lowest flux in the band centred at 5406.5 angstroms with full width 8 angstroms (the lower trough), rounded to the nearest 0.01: 0.10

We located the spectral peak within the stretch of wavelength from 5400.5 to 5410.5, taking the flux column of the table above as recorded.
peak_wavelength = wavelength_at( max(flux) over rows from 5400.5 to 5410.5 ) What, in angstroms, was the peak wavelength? 5404.0 angstroms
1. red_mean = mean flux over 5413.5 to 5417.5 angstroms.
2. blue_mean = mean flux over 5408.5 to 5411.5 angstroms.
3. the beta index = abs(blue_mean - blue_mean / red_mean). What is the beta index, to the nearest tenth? 15.8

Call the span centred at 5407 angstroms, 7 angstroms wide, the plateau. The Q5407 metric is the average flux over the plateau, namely 16.4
